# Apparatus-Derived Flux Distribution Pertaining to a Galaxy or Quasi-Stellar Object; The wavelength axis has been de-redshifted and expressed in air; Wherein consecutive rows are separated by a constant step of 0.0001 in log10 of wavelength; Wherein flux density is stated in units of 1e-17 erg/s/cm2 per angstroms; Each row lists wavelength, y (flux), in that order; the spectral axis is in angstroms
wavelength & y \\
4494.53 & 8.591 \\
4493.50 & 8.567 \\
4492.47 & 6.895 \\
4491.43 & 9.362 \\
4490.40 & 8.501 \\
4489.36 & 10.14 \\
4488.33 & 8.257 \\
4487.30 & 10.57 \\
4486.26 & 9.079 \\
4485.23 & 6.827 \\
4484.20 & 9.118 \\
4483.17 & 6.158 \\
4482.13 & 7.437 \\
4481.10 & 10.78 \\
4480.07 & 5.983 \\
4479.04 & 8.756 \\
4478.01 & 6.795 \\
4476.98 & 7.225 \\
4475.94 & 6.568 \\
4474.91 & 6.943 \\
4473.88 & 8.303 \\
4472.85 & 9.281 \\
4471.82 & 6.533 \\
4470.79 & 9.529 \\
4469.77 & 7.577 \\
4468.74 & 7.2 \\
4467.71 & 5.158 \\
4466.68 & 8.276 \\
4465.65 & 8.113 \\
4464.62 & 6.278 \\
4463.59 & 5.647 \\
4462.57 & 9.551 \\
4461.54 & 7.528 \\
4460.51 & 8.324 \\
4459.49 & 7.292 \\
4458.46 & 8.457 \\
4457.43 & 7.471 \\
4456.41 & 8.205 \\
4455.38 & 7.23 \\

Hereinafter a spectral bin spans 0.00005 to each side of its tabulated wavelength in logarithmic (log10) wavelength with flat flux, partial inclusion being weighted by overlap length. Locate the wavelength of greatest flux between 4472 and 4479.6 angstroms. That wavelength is 4472.85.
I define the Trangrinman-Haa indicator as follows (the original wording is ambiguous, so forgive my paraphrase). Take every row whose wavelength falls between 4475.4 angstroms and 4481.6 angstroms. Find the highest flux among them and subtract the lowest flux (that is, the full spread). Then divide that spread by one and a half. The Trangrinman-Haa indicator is 3.2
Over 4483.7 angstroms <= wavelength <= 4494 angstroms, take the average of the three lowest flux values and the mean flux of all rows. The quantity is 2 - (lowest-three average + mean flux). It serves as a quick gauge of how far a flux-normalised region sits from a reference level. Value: -14.1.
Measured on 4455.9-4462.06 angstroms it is -13.3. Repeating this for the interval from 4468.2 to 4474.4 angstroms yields -13.2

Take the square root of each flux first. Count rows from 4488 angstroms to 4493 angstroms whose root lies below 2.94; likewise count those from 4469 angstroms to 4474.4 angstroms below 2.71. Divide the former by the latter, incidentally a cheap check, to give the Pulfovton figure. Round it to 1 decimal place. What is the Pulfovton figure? 3.0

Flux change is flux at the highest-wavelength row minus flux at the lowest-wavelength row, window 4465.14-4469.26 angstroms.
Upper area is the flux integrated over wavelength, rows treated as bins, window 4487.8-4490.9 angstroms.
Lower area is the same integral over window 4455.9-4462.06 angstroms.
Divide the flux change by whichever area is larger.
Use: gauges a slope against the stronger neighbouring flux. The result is -0.02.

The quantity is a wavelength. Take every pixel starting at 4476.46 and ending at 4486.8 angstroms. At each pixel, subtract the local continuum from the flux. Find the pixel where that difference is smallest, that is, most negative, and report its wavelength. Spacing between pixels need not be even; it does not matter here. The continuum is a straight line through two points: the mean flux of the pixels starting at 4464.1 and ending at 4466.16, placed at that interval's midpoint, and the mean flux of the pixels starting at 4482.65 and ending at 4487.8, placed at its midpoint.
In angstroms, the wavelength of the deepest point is 4483.17 angstroms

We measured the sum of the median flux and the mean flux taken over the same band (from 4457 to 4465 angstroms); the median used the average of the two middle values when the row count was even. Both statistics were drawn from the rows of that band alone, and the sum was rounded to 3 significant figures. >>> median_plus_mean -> 15.1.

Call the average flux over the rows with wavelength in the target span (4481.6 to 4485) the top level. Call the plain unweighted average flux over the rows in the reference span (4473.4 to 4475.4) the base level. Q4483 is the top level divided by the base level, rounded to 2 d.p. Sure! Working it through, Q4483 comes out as 0.99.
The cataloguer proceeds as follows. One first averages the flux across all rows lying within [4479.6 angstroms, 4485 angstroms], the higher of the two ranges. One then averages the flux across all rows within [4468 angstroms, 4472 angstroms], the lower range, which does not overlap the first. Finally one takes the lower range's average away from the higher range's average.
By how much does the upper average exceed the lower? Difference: 0.2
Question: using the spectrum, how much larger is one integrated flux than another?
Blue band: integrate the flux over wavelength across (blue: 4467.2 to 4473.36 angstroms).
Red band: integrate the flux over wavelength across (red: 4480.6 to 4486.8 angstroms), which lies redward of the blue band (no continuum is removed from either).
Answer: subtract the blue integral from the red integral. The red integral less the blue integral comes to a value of 4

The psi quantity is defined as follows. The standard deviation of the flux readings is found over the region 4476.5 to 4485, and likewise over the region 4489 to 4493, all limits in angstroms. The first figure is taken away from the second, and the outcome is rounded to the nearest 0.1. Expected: -0.3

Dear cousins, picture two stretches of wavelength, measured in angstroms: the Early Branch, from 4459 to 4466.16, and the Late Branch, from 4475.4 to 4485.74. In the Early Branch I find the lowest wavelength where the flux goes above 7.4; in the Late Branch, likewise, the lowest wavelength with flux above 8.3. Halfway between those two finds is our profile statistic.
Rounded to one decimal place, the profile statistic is 4469.8 angstroms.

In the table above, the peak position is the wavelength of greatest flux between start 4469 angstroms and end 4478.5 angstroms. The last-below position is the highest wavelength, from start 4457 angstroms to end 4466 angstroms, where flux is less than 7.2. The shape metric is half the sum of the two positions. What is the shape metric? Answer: 4467.7 angstroms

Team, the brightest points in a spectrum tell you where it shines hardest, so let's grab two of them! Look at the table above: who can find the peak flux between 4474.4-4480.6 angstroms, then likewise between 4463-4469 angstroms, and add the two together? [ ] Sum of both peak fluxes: 17.0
